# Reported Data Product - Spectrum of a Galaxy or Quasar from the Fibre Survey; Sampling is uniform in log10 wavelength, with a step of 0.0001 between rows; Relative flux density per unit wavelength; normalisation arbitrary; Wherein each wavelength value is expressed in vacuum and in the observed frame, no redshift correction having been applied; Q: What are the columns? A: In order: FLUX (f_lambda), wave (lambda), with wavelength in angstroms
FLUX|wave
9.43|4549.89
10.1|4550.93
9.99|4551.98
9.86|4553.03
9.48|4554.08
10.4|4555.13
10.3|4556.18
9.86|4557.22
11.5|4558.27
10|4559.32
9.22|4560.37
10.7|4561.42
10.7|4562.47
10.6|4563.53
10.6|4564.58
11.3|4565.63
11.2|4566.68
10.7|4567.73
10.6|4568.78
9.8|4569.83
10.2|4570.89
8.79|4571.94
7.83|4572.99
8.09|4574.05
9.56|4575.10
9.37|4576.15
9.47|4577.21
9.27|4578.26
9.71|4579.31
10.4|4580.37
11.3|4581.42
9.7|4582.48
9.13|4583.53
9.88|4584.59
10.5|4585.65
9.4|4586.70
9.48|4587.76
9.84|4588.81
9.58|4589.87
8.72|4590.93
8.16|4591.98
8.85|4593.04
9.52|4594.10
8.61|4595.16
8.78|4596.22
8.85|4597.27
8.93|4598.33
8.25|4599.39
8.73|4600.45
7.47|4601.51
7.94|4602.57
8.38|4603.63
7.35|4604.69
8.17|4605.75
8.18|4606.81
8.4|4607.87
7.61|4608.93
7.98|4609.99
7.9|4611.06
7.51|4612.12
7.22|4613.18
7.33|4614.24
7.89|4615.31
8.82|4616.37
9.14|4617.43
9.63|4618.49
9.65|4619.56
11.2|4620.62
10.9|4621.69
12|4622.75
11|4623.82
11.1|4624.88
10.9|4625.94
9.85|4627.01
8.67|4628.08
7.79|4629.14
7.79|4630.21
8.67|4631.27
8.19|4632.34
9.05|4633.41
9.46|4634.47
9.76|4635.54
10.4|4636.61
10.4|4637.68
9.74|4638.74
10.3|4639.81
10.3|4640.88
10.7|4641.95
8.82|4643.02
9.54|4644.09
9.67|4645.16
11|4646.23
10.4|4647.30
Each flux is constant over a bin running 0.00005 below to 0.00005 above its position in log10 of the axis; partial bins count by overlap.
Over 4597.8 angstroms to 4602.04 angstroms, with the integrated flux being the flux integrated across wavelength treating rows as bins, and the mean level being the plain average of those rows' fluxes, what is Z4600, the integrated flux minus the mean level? 27.0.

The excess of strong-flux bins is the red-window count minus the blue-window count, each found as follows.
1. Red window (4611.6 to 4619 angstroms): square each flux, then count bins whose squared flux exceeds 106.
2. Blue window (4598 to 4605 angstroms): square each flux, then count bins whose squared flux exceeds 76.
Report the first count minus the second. -2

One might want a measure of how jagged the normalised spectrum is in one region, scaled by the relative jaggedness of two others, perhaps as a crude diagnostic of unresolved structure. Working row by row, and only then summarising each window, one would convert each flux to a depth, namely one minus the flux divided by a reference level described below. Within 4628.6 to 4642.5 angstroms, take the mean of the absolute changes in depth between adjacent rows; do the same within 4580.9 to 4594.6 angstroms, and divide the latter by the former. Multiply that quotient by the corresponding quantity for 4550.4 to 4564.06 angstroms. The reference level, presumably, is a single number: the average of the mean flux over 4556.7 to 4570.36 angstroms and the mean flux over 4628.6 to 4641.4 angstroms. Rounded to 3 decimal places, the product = 0.100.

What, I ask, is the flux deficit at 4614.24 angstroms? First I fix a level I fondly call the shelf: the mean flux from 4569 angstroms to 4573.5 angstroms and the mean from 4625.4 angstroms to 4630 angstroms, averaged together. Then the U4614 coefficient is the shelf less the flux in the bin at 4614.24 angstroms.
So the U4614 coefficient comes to 1.9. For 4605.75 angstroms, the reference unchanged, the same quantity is 1.1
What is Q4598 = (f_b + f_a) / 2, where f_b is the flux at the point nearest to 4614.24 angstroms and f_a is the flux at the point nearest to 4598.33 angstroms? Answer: 8.13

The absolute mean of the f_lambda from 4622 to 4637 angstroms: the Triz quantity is 9.6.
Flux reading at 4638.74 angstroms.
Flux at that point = 9.74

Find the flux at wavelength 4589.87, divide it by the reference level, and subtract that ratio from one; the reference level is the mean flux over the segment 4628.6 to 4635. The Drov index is -0.13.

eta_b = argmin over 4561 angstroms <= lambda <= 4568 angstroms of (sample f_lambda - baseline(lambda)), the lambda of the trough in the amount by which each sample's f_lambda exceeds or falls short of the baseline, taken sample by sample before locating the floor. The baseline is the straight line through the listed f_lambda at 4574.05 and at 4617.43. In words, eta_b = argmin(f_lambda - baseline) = 4564.58 angstroms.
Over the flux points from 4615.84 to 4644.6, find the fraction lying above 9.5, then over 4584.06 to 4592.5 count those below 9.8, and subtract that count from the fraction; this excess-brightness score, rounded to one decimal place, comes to -4.4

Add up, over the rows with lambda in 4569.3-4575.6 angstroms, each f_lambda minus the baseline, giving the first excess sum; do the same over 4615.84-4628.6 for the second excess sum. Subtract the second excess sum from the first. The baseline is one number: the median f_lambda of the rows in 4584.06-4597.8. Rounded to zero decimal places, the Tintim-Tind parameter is -12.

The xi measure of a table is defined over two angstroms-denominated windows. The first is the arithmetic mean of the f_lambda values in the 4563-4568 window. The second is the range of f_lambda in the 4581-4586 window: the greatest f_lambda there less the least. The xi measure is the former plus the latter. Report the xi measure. 13.1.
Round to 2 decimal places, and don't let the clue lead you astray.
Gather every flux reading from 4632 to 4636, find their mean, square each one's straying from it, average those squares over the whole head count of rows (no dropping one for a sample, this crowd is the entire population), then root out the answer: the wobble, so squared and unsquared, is 0.59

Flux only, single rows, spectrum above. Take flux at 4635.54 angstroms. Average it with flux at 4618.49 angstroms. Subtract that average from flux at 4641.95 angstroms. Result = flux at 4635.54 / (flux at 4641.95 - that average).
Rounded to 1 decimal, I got 9.7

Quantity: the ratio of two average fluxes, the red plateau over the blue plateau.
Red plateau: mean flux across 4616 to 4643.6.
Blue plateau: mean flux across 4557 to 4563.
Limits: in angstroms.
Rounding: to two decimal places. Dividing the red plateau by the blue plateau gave 0.95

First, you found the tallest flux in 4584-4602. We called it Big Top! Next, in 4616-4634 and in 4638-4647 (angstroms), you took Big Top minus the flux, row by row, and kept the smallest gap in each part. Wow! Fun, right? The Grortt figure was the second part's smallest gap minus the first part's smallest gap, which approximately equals 1.0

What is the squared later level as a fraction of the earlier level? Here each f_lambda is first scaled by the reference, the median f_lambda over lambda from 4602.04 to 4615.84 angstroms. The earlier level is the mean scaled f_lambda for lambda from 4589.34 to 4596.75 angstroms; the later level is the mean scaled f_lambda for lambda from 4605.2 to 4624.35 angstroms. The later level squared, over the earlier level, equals 1.13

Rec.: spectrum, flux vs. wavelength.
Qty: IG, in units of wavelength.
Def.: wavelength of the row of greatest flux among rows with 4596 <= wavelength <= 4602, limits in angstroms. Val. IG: 4598.33 angstroms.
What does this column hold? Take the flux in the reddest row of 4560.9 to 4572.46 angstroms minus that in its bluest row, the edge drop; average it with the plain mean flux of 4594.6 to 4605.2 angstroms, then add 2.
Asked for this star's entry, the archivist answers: 5.2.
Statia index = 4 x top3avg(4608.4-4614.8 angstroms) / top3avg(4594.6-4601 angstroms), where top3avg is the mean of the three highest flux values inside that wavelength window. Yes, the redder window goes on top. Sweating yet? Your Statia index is 3.5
